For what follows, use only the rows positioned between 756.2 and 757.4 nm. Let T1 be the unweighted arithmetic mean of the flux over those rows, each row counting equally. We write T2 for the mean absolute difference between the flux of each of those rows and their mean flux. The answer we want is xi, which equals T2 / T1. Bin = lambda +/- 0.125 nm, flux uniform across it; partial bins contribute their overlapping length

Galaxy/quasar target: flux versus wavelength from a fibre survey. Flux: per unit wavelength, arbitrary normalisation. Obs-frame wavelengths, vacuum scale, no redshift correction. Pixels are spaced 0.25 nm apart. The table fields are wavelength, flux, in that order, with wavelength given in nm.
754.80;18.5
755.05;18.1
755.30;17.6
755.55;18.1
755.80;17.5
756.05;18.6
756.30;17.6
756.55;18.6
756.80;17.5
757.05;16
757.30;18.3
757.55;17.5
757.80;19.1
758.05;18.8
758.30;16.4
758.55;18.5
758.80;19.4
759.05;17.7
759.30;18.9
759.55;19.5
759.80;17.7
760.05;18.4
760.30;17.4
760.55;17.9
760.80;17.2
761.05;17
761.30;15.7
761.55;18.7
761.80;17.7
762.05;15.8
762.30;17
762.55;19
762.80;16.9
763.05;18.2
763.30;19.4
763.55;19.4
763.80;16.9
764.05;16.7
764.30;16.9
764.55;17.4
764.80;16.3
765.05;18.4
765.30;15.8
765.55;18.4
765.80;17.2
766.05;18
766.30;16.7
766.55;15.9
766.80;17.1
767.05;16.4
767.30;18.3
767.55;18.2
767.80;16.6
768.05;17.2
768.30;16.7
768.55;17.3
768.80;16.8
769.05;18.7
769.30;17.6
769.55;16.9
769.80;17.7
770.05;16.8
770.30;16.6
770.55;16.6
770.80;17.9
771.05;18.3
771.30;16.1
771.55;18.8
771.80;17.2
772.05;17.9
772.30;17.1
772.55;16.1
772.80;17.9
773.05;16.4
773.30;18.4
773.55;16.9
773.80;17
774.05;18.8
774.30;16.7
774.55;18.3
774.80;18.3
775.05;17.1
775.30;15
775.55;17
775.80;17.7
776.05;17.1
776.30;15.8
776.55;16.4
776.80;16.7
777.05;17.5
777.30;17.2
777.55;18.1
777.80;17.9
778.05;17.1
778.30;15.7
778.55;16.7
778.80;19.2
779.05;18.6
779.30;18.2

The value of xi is 0.039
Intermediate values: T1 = 17.6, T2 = 0.68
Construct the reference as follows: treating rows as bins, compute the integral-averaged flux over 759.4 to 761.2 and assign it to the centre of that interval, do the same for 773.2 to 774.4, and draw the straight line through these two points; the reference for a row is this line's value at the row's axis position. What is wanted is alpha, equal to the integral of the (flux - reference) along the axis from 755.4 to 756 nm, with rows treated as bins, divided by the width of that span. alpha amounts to -0.06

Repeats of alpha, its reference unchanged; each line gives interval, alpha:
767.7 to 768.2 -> -0.78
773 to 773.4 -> -0.05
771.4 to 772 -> 0.30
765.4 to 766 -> 0.00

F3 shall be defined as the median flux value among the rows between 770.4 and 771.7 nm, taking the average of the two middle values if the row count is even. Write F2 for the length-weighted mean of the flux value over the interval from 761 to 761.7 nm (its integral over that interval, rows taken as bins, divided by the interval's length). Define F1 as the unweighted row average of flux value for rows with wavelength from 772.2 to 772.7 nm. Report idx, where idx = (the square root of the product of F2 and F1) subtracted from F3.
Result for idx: 1.0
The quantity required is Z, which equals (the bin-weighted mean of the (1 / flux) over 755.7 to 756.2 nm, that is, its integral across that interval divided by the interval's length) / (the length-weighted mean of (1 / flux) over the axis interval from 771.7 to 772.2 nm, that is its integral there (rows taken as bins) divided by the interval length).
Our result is 0.97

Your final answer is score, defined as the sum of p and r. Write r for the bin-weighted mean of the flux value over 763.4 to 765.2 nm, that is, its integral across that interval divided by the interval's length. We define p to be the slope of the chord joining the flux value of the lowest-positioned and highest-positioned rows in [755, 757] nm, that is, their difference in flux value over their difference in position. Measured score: 17.1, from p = -0.3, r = 17.4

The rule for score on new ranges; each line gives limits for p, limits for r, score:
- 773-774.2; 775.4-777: 19.2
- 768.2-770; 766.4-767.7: 17.8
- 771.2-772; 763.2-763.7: 21.5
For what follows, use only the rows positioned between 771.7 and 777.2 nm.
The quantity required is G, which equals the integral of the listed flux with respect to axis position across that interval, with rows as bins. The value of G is 94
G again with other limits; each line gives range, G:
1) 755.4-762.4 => 125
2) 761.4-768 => 115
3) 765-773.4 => 145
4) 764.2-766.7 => 43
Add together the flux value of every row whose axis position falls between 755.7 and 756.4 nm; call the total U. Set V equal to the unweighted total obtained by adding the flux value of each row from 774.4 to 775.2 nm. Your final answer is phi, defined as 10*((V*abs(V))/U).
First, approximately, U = 53.7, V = 53.7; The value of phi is 537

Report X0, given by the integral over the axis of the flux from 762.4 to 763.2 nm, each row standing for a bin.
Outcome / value 14.4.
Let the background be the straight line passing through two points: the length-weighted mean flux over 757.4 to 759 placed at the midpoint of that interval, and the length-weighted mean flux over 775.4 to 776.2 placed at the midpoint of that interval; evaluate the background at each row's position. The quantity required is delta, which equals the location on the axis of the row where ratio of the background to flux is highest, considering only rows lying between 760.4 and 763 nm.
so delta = 761.30 nm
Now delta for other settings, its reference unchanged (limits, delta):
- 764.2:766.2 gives 765.30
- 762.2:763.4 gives 762.80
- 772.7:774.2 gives 773.05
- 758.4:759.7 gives 759.05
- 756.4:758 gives 757.05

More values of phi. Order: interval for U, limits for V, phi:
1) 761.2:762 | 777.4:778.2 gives 541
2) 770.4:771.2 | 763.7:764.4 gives 483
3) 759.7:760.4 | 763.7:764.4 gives 477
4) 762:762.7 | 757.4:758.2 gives 593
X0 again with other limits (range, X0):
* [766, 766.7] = 11.7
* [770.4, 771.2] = 14.0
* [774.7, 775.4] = 11.8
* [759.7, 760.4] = 12.5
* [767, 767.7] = 12.4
